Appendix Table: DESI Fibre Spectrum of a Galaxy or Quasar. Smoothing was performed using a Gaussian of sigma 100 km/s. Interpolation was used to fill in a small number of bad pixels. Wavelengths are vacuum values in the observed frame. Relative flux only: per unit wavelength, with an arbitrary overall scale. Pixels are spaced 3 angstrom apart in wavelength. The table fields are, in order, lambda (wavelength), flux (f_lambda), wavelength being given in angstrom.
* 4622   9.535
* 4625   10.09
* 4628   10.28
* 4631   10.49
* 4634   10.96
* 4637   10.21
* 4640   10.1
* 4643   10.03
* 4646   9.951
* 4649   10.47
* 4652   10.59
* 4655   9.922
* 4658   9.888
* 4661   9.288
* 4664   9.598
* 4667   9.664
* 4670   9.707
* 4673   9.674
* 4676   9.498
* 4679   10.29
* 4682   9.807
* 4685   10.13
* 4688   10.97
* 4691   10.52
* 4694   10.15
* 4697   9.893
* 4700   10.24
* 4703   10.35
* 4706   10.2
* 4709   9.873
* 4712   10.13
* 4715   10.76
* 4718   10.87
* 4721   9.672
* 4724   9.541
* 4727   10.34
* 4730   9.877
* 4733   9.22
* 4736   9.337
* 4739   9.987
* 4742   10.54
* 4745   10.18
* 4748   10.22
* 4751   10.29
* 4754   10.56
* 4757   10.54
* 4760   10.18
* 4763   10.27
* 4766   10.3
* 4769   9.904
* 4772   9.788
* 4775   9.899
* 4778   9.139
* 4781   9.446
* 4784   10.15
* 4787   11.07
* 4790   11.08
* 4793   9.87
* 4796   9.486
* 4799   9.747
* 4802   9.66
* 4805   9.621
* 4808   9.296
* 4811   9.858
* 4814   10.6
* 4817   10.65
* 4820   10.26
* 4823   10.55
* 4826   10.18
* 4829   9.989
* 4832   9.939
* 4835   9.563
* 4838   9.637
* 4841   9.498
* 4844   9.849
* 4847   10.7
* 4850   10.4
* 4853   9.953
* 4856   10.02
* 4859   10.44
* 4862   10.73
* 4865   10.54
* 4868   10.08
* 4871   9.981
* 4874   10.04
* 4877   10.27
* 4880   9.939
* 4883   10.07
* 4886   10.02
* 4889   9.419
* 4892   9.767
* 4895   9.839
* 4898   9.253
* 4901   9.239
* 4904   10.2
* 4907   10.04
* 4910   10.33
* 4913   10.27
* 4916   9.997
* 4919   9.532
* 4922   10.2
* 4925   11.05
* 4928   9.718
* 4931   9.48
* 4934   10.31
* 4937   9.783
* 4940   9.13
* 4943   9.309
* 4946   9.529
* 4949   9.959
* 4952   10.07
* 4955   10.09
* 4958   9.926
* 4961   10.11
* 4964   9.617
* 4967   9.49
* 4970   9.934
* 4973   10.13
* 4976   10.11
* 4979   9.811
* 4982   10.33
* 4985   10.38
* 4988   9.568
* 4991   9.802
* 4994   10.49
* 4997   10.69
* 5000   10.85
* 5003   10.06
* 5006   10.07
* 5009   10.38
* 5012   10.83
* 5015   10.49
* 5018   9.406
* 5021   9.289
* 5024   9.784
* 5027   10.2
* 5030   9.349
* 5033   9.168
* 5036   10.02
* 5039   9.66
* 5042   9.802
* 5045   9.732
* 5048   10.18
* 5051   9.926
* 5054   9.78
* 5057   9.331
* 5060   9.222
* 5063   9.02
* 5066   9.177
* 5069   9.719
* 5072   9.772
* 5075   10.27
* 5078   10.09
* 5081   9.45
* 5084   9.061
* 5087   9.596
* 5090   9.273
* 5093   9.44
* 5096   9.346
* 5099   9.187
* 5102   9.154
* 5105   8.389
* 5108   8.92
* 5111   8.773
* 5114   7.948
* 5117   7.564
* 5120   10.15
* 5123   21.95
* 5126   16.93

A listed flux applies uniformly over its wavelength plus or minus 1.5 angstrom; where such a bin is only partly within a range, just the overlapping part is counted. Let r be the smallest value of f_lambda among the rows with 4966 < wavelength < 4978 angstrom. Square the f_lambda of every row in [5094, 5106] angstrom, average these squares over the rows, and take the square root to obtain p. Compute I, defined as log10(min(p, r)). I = 0.96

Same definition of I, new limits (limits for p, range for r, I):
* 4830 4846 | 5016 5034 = 0.96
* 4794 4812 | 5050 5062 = 0.96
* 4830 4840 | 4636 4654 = 0.99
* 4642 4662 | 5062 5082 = 0.96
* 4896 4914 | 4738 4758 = 1.00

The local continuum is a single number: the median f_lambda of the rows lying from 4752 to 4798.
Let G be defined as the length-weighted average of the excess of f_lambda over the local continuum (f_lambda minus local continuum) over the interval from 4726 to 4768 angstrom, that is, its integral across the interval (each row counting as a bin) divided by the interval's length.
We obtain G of -0.02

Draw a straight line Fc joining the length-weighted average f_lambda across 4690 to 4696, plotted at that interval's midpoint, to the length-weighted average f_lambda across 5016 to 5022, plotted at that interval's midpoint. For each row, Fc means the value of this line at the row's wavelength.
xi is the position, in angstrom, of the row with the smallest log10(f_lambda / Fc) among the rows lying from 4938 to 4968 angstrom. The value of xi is 4940 angstrom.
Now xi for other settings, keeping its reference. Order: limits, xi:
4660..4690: 4661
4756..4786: 4778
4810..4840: 4835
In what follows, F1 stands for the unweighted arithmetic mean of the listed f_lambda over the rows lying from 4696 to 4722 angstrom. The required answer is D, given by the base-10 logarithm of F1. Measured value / 1.01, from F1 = 10.22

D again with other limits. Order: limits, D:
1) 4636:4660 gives 1.01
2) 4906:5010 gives 1.00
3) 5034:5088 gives 0.98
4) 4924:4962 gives 0.99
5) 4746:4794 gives 1.01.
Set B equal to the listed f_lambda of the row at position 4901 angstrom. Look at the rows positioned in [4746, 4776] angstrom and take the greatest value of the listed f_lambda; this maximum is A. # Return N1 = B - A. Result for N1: -1.3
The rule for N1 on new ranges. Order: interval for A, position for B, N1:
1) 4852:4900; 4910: -0.4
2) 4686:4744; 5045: -1.2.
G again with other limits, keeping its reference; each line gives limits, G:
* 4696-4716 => 0.05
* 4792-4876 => -0.11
